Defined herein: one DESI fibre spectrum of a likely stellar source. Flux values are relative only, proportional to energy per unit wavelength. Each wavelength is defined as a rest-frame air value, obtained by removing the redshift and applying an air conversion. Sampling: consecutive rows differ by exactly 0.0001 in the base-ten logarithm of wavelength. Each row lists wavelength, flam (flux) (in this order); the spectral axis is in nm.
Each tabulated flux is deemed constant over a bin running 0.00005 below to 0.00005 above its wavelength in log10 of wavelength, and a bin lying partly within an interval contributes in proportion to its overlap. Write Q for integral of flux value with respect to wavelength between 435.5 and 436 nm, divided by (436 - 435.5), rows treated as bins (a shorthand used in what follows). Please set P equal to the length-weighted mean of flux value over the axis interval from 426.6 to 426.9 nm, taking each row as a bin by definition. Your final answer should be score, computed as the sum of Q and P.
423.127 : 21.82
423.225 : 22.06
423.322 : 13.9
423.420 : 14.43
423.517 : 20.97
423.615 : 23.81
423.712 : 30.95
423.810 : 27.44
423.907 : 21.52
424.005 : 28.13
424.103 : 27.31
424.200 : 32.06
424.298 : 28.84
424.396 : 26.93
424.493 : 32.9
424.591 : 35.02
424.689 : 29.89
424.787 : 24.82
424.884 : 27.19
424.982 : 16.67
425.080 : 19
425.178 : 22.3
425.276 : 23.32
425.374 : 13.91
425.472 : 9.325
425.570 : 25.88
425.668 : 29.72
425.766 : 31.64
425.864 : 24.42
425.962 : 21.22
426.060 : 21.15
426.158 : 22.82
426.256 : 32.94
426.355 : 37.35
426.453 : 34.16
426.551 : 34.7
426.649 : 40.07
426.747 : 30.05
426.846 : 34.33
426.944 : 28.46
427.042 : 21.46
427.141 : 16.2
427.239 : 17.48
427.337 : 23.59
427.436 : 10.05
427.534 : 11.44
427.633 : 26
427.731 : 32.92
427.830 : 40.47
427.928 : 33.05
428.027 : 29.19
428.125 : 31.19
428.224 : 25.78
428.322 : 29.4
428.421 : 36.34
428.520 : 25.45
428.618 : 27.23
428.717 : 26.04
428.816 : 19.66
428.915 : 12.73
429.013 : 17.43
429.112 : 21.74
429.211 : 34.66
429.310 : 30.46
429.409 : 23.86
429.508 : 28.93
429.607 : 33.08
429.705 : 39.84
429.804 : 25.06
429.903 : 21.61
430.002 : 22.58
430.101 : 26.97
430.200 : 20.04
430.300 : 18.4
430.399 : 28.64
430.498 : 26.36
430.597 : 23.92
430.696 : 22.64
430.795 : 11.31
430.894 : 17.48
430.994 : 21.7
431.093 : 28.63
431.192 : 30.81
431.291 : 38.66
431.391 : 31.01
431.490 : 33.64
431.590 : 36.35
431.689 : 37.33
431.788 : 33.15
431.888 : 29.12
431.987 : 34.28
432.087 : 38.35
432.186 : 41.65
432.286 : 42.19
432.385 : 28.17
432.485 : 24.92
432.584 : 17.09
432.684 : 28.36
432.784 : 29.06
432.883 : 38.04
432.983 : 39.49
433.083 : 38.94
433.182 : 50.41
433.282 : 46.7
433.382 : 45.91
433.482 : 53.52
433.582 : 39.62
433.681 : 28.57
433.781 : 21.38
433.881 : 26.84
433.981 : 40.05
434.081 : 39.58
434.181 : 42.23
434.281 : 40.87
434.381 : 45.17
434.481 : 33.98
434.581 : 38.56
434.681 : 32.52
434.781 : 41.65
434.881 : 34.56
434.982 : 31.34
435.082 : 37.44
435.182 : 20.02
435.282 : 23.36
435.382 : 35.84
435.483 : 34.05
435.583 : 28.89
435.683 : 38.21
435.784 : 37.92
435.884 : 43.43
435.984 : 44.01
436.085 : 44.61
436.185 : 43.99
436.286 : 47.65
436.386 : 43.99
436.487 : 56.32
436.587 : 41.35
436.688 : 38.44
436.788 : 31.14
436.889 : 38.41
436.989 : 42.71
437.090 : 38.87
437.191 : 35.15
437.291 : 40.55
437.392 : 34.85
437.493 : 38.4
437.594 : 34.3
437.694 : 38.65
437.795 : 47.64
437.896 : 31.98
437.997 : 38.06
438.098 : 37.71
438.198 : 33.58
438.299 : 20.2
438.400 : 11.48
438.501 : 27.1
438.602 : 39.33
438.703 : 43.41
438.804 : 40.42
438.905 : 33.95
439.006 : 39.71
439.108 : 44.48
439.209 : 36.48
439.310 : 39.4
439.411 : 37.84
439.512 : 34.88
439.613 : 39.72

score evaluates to 73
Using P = 35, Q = 38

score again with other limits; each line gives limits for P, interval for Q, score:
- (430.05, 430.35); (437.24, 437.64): 59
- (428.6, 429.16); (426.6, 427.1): 51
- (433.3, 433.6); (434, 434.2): 88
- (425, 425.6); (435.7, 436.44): 62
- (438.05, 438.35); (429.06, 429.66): 59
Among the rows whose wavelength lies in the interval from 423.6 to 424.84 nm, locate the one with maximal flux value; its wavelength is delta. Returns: 424.591 nm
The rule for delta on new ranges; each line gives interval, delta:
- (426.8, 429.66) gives 427.830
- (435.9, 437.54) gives 436.487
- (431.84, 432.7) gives 432.286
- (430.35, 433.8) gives 433.482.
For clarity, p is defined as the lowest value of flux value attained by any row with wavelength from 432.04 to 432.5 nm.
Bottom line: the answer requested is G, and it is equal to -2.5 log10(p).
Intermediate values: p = 24.92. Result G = -3.5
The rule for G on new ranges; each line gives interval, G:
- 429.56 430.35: -3.2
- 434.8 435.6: -3.3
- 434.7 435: -3.7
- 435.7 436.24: -3.9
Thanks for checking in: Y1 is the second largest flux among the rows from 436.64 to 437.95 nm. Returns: 42.71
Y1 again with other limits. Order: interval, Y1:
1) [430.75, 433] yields 41.65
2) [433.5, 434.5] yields 42.23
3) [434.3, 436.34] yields 45.17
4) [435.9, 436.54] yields 47.65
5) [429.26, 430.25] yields 33.08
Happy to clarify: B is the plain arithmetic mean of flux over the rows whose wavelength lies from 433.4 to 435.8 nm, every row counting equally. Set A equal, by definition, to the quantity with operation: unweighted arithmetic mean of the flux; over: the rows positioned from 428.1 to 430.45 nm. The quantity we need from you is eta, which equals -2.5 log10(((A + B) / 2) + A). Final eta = -4.39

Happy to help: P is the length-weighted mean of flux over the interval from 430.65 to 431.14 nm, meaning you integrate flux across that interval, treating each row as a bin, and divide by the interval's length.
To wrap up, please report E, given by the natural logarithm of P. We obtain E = 3.01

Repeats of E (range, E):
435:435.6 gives 3.40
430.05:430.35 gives 3.08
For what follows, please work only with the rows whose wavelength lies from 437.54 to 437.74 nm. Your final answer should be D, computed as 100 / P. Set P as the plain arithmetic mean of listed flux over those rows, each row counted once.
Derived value 2.7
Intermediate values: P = 36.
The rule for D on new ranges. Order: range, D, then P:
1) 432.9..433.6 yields 2.2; 45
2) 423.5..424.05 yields 3.9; 25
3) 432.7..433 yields 2.8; 36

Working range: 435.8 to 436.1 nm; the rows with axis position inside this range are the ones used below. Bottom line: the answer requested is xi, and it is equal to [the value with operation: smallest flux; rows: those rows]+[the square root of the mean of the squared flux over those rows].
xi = 87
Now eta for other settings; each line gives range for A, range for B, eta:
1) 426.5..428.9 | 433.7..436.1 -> -4.42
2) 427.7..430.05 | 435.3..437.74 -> -4.47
